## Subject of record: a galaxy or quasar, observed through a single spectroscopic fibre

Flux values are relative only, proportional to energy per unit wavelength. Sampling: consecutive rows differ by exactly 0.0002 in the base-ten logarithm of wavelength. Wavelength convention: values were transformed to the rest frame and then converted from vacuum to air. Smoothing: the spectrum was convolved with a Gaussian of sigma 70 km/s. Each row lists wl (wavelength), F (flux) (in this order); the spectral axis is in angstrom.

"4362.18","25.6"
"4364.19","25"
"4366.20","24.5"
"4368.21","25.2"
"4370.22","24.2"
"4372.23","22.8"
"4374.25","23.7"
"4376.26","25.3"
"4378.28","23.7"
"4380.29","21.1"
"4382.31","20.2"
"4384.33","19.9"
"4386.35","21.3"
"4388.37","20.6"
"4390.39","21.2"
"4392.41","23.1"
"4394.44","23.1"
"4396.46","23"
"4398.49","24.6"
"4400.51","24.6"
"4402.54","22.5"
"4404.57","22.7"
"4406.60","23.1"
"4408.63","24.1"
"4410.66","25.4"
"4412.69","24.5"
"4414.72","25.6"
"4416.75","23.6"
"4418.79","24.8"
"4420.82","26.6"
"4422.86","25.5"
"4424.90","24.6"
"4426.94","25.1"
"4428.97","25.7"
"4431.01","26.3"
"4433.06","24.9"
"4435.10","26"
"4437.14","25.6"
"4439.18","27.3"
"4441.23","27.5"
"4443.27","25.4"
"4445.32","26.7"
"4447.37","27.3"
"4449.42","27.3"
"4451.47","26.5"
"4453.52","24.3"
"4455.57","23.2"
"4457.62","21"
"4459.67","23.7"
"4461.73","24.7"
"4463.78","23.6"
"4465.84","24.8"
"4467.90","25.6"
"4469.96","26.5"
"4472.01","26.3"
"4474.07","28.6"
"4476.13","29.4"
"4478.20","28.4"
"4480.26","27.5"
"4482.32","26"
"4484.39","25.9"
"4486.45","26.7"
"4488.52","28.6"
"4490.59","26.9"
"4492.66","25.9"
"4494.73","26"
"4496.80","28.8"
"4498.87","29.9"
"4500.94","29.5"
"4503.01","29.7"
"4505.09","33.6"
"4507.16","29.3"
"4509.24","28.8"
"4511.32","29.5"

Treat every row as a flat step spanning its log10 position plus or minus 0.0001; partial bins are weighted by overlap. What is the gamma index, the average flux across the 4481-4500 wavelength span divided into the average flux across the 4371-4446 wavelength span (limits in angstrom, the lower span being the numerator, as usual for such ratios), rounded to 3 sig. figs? 0.886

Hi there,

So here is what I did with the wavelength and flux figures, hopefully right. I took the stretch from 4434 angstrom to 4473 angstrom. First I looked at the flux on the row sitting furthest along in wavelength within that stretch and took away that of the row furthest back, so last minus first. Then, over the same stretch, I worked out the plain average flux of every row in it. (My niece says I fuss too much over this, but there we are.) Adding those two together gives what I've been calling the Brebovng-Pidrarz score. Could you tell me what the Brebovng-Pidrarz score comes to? 26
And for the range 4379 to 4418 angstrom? 25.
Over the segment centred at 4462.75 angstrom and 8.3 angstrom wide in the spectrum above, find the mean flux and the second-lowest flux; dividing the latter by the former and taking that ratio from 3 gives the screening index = 2.02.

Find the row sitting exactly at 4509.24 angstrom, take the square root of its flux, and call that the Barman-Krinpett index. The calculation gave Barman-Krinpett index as 5.37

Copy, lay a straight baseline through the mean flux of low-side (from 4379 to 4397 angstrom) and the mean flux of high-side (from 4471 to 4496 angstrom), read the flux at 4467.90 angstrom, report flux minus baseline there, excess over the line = -0.7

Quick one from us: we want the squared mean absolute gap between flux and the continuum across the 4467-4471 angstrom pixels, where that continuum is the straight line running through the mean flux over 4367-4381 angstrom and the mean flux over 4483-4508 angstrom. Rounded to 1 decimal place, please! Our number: 1.7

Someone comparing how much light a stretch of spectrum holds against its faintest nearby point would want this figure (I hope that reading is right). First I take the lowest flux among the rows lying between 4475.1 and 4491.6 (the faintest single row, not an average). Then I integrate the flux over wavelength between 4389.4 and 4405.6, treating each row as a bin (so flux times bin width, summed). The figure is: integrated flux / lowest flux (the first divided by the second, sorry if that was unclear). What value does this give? 14.4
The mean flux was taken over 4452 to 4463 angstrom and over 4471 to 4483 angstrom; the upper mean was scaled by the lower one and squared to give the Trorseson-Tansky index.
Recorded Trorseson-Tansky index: 1.4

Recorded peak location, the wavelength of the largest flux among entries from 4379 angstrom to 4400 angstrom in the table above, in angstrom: 4398.49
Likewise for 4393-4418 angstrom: 4414.72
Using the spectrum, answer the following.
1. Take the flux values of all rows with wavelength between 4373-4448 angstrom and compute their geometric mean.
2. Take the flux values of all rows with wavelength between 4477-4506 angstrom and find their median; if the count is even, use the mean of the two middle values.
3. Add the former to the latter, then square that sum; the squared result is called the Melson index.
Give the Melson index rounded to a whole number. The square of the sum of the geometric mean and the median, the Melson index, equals 2713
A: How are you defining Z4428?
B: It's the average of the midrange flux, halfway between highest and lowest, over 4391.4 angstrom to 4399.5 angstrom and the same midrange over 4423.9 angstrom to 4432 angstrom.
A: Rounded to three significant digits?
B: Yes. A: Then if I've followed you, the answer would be 24.6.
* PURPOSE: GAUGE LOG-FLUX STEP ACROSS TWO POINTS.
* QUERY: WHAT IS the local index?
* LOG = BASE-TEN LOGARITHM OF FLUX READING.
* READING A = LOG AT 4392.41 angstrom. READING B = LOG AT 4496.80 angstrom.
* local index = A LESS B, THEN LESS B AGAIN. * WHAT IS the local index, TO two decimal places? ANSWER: -1.56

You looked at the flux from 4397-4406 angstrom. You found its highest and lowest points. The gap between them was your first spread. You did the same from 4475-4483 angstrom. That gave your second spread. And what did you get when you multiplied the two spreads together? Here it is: 7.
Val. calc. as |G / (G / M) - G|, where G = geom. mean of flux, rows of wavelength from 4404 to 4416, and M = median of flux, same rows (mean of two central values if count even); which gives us 0.09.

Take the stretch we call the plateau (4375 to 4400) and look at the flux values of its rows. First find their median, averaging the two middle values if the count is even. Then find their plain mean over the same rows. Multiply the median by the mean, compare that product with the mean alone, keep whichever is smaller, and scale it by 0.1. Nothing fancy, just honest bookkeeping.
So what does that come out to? 2.23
